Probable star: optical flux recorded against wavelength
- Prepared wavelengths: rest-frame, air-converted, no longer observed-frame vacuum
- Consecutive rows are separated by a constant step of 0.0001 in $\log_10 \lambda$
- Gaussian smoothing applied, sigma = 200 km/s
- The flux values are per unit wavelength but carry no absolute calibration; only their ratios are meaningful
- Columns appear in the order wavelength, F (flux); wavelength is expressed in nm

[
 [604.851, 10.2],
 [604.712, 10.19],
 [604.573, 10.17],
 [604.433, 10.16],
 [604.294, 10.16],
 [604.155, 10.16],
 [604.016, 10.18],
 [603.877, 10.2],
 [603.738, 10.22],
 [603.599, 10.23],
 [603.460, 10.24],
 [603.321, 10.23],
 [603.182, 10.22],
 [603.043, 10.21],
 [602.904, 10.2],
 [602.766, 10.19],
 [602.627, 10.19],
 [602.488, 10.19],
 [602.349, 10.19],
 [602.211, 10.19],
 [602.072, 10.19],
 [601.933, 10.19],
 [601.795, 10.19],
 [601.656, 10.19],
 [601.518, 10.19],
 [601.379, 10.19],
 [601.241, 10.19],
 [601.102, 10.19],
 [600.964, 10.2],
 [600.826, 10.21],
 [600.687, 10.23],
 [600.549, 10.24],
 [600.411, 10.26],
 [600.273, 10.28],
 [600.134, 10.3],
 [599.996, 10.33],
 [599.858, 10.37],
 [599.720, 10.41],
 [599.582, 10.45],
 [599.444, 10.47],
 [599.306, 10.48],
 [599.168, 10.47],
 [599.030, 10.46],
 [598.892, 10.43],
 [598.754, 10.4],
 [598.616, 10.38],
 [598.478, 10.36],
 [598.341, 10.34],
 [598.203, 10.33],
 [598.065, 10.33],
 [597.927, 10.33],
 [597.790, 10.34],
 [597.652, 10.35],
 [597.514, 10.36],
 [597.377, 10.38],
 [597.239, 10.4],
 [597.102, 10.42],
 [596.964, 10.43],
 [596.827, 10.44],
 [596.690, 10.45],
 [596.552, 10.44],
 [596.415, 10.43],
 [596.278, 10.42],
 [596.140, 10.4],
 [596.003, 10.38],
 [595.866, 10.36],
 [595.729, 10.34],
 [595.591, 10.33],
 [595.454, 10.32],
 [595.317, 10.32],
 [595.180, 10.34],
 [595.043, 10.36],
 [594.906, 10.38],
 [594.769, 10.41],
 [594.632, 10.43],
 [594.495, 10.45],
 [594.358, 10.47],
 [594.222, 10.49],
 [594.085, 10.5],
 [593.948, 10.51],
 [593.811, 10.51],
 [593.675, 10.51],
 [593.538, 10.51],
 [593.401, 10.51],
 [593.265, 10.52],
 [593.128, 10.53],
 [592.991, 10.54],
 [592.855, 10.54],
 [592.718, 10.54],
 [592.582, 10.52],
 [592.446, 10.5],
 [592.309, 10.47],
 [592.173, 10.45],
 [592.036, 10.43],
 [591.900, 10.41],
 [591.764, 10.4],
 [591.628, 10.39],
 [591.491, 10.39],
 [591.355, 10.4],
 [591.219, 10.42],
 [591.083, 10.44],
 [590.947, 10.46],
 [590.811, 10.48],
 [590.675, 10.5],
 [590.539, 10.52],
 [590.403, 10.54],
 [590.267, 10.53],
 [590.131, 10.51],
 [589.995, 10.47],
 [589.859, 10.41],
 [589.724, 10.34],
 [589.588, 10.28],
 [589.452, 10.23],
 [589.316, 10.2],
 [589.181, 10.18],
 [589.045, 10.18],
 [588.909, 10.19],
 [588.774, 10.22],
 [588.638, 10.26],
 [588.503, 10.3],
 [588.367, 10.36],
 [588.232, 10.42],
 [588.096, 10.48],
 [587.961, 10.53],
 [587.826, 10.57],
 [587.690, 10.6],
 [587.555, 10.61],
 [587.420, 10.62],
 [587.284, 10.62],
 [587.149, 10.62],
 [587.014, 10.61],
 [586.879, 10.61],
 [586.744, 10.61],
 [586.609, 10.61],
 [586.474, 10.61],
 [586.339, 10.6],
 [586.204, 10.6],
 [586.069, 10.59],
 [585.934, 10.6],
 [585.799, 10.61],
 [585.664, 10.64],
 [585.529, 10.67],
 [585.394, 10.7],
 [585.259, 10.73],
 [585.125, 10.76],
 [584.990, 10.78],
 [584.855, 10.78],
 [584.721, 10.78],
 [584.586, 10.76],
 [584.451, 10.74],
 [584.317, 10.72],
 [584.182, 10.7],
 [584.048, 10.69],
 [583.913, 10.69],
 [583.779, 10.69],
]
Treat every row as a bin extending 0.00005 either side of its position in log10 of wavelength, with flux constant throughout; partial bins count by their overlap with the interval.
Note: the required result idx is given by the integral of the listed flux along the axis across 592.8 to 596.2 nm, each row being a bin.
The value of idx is 35.5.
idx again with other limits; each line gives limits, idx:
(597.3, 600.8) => 36.3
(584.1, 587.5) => 36.3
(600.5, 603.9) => 34.7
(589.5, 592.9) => 35.5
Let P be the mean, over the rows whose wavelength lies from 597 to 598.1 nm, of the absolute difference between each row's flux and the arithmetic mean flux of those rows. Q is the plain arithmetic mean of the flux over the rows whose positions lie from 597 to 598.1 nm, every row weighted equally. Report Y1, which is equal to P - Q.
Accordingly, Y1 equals -10.3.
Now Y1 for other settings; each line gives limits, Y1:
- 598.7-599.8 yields -10.4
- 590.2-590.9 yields -10.5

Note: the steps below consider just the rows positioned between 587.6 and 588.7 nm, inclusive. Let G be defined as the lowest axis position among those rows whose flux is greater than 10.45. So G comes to 587.690 nm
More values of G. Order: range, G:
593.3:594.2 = 593.401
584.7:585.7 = 584.721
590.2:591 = 590.267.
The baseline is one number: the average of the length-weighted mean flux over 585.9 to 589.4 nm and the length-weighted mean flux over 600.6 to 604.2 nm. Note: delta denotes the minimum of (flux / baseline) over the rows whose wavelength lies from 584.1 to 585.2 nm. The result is 1.04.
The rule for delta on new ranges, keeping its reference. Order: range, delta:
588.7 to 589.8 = 0.98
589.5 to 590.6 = 0.99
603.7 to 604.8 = 0.98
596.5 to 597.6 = 1.00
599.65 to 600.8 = 0.99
